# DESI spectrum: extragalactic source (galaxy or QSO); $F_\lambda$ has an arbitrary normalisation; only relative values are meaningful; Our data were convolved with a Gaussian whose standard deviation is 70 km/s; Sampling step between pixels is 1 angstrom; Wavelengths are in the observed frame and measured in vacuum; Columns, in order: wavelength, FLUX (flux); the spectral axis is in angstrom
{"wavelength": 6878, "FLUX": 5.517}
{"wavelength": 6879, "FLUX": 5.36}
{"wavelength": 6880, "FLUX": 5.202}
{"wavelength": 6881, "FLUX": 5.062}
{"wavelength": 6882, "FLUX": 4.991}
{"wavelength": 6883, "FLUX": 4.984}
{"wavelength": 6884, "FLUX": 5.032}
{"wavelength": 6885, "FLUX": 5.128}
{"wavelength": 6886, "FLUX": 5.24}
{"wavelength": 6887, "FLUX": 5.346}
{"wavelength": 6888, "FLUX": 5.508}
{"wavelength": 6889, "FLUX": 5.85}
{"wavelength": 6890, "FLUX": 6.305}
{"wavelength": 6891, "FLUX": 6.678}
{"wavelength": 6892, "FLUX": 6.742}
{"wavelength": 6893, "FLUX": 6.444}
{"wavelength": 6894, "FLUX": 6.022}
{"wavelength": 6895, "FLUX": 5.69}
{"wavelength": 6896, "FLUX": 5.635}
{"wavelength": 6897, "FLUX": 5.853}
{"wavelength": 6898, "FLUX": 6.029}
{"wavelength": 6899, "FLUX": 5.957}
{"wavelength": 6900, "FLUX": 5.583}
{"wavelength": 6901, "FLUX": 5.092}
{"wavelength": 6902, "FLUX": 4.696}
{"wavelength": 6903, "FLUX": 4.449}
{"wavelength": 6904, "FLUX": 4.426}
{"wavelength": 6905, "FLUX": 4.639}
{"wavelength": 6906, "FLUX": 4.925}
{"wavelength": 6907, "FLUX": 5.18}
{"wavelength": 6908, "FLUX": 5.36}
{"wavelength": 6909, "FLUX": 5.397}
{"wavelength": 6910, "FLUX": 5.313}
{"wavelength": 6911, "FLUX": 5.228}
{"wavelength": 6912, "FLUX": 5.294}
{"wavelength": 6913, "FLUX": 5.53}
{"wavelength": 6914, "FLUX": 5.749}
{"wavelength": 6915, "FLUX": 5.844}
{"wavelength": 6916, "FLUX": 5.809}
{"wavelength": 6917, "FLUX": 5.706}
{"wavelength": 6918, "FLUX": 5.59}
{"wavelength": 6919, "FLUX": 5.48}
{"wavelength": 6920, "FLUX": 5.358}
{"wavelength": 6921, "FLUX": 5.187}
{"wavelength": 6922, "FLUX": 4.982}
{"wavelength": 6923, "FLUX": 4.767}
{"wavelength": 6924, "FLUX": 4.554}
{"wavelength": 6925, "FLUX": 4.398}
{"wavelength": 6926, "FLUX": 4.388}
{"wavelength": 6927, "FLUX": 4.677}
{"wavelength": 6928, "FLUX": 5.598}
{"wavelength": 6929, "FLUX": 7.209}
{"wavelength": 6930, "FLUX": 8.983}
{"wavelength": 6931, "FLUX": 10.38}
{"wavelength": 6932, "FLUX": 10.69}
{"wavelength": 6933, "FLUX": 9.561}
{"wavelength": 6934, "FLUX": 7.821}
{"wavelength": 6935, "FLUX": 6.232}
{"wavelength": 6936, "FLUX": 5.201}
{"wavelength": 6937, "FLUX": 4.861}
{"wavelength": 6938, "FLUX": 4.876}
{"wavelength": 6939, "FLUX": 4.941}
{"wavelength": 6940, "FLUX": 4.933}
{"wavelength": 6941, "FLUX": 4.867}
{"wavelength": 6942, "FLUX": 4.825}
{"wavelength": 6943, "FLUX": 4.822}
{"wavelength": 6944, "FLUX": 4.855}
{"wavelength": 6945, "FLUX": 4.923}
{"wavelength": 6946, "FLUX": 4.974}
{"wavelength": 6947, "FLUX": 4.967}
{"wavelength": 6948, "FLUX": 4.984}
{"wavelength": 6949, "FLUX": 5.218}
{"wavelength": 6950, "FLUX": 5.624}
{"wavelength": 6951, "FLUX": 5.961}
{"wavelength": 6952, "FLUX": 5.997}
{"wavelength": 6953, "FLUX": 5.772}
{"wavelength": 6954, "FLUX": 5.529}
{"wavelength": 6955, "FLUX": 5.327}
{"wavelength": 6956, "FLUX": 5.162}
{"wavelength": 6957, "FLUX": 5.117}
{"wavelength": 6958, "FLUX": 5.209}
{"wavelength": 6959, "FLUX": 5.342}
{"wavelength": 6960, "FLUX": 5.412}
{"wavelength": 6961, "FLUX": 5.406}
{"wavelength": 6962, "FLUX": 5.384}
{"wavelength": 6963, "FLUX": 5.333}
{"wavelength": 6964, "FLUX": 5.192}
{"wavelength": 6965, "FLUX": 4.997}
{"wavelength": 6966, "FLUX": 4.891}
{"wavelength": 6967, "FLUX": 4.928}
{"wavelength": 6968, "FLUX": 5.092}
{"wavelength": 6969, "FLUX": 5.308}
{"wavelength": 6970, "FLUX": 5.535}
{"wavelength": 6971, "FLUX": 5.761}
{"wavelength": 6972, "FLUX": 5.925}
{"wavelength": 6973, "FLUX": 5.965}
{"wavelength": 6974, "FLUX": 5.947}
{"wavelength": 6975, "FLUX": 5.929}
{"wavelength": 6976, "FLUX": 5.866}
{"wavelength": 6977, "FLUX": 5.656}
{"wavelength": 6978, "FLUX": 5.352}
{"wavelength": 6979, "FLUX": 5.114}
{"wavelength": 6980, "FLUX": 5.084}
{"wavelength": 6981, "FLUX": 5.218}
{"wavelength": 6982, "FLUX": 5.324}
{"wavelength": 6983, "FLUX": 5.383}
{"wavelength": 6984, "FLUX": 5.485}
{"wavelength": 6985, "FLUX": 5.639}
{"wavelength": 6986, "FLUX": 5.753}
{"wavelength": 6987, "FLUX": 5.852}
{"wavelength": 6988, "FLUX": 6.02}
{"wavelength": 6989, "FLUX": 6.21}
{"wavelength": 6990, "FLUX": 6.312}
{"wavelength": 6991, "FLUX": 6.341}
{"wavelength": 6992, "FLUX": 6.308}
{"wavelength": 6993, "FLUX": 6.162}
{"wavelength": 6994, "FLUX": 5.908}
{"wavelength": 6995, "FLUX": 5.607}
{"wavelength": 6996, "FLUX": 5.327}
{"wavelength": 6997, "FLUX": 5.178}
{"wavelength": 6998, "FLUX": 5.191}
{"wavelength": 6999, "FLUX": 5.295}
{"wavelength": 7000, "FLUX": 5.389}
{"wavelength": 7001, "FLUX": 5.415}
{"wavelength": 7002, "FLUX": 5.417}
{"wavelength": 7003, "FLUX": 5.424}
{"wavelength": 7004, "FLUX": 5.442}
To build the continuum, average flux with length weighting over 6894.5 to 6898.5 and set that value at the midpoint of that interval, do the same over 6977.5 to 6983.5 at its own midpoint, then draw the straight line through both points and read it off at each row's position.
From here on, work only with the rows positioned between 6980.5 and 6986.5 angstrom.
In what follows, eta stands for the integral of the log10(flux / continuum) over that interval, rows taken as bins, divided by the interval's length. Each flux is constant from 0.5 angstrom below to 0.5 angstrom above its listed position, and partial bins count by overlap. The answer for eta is 0.019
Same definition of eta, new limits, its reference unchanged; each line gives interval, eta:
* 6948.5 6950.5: -0.003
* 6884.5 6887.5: -0.050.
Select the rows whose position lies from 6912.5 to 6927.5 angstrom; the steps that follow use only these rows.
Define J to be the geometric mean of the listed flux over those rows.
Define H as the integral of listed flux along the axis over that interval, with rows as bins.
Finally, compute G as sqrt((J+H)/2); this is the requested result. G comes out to 6.45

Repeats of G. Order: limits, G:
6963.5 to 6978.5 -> 6.63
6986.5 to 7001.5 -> 6.79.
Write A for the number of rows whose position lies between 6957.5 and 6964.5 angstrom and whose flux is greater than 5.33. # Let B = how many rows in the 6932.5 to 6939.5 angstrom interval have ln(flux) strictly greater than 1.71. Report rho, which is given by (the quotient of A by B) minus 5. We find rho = -3.3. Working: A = 5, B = 3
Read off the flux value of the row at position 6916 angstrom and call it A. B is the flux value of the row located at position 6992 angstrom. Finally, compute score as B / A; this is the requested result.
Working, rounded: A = 5.809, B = 6.308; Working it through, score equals 1.09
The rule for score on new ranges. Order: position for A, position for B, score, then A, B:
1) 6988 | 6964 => 0.86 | 6.02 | 5.192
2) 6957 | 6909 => 1.05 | 5.117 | 5.397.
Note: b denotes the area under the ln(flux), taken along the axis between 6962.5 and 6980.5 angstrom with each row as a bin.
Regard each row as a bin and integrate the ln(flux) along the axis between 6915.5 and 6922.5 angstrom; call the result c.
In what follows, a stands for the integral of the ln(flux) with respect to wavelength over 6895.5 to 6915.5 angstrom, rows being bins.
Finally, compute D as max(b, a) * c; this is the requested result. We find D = 395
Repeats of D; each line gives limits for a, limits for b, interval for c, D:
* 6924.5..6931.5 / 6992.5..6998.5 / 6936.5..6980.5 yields 933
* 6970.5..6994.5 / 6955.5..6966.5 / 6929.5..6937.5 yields 684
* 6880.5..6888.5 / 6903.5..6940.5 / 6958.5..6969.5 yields 1162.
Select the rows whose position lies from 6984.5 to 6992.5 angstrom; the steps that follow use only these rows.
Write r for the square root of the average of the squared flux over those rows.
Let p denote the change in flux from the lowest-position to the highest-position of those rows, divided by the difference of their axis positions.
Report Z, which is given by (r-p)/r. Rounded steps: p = 0.10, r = 6.06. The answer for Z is 0.98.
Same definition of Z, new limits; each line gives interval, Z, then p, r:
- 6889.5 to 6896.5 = 1.02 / -0.11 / 6.23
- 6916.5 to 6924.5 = 1.03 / -0.16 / 5.22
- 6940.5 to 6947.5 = 1.00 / 0.02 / 4.89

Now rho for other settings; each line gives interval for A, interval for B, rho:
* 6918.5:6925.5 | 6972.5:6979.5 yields -4.6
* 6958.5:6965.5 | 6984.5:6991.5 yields -4.3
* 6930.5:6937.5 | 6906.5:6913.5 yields 0.0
